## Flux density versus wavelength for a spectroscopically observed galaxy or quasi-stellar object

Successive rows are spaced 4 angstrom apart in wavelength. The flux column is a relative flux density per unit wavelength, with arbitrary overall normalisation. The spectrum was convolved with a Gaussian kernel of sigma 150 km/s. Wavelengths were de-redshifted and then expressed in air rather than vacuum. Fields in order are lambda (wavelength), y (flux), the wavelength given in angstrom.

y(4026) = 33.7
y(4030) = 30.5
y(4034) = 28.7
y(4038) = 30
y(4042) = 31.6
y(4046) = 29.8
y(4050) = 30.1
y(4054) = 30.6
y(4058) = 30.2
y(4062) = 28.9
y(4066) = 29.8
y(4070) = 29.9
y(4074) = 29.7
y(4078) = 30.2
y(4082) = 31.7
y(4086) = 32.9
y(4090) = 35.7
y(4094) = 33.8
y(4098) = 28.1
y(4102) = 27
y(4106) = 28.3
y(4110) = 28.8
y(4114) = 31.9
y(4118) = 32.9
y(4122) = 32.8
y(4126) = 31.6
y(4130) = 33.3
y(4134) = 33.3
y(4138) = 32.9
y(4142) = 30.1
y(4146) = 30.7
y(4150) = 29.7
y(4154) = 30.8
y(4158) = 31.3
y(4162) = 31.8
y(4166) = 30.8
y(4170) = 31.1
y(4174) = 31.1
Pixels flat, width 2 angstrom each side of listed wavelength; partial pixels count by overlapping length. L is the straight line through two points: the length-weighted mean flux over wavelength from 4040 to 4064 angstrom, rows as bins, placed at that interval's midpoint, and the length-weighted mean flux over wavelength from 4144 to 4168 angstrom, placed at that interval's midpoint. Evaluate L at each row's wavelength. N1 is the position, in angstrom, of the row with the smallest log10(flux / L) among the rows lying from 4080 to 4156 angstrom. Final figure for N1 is 4102 angstrom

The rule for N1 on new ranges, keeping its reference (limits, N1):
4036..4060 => 4046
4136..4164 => 4150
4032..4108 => 4102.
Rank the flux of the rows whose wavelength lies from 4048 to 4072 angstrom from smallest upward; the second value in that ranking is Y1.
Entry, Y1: 29.8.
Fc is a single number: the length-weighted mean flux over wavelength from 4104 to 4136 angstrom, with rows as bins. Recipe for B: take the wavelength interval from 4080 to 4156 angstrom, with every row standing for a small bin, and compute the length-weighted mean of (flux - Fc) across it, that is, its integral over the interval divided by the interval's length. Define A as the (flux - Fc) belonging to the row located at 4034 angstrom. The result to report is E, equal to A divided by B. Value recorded 13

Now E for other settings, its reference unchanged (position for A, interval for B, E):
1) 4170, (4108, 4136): -1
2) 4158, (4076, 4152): 1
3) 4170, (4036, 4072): 0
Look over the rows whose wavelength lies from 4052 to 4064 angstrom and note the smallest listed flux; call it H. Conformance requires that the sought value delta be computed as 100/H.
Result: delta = 3.46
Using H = 28.9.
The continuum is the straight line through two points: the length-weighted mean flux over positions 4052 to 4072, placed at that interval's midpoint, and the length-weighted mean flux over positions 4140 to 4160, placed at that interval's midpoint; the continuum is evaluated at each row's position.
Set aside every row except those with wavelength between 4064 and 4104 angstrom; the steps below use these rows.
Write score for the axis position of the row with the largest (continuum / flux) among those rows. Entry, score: 4102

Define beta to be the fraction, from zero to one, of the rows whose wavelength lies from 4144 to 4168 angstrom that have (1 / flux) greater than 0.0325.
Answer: 0.33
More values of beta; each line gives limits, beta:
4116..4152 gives 0.33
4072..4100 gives 0.43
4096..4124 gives 0.57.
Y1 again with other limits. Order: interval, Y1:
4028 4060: 29.8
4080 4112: 28.1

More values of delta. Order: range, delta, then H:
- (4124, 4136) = 3.16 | 31.6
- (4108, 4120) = 3.47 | 28.8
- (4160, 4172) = 3.25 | 30.8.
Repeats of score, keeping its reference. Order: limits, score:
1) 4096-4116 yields 4102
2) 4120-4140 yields 4126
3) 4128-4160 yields 4150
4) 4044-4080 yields 4062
